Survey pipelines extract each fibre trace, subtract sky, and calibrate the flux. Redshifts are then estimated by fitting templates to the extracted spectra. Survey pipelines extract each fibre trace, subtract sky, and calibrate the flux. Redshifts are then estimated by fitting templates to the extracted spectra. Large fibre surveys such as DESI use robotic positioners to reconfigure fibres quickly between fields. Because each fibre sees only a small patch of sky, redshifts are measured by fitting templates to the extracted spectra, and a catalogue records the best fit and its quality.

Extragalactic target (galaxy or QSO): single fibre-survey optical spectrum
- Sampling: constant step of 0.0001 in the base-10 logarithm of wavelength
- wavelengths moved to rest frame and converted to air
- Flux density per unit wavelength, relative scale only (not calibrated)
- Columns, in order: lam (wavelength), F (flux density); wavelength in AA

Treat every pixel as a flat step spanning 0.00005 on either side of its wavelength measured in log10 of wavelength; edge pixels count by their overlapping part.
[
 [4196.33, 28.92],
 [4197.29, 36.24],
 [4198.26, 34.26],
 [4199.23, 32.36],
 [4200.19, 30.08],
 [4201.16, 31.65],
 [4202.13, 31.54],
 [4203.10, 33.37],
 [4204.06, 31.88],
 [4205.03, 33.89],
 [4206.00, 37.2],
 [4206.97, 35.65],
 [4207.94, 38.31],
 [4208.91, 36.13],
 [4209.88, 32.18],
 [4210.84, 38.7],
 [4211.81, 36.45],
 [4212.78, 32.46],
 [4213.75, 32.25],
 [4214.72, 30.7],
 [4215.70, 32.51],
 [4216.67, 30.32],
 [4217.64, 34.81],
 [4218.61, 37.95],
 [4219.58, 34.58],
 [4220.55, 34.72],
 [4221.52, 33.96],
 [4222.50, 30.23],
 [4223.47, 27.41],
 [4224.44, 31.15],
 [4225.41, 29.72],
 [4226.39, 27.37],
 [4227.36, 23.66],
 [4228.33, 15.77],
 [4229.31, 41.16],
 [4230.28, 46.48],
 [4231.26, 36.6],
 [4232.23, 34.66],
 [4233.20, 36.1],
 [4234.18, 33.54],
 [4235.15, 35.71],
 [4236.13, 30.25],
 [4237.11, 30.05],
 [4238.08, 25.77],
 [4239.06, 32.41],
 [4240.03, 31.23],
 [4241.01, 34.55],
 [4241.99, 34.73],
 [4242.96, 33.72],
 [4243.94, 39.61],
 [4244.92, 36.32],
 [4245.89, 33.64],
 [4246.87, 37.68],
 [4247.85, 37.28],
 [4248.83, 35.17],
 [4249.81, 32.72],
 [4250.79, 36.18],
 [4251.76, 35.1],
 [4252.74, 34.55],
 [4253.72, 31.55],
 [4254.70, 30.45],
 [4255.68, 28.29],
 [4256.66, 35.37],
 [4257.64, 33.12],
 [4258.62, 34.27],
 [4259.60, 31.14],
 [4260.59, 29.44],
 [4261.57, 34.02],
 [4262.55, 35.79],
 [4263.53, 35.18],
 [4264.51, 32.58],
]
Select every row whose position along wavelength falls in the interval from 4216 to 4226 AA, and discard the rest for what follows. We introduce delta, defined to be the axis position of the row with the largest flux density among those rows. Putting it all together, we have 4218.61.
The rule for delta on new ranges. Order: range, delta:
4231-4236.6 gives 4231.26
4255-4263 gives 4262.55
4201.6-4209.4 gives 4207.94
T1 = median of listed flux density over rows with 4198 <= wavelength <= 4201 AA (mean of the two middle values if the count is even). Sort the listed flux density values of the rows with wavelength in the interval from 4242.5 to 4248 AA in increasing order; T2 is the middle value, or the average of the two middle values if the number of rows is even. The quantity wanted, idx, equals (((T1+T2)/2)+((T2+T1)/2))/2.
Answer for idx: 34.6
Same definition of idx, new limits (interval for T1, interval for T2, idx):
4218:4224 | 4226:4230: 29.9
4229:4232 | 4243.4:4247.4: 39.1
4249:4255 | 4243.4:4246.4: 35.0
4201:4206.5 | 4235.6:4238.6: 31.3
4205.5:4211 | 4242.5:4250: 36.2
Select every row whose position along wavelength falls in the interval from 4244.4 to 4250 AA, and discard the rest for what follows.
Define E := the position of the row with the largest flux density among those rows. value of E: 4246.87 AA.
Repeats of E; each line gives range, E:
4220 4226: 4220.55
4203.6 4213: 4210.84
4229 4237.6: 4230.28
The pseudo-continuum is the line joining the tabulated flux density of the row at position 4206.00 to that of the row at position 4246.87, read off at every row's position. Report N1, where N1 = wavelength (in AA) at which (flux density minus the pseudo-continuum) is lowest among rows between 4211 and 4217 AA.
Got 4216.67 AA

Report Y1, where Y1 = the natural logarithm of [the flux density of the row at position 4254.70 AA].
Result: 3.42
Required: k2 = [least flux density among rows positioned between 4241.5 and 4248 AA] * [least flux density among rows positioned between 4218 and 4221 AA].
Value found 1163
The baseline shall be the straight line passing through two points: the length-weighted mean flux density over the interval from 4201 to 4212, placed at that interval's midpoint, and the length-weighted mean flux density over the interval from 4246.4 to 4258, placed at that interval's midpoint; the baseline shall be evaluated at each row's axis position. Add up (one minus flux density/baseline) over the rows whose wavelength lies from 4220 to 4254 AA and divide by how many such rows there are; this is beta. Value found 0.031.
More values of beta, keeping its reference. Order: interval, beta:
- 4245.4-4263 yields 0.008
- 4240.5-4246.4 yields -0.038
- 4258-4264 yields 0.014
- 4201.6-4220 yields 0.013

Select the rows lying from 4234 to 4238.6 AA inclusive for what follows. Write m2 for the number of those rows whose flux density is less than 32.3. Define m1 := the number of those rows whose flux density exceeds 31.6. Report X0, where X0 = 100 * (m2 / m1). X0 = 150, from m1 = 2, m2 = 3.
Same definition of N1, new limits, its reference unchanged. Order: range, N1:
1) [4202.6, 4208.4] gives 4204.06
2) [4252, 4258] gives 4255.68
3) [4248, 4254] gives 4253.72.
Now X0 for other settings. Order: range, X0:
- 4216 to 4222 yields 20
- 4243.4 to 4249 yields 0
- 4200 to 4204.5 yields 133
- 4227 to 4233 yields 50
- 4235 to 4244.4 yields 67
